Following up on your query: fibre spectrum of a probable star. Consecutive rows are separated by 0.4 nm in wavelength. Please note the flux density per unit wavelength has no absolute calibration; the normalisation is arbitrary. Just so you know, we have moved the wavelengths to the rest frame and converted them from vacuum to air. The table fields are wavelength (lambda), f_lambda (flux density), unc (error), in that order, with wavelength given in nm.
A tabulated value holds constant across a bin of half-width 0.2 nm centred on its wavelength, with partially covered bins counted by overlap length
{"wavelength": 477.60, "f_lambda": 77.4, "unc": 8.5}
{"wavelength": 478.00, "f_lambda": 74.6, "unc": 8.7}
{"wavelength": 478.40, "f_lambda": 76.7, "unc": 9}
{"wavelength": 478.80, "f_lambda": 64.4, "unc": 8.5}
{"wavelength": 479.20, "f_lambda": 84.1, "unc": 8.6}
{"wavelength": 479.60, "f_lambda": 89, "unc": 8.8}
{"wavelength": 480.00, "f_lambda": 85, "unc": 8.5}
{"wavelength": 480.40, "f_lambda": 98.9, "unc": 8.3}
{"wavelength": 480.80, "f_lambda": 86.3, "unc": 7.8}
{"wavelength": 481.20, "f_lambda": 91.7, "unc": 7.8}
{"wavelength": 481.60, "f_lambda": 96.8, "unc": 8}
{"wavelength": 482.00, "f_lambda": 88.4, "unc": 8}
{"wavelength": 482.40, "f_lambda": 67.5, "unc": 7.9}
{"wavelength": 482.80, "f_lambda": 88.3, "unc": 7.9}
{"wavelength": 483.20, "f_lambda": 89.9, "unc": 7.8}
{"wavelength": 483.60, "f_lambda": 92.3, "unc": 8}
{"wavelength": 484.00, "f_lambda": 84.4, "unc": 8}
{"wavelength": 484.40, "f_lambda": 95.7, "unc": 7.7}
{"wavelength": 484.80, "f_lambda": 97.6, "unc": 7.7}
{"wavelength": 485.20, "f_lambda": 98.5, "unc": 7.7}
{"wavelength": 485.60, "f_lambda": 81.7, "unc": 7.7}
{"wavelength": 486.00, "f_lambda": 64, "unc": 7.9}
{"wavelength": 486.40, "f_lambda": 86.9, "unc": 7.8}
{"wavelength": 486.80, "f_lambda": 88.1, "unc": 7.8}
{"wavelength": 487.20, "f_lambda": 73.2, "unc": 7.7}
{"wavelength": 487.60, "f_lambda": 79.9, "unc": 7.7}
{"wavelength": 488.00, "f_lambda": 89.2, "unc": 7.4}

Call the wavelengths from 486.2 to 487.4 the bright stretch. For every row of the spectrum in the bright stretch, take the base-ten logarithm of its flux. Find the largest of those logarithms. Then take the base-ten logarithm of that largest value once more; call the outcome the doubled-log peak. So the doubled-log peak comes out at 0.289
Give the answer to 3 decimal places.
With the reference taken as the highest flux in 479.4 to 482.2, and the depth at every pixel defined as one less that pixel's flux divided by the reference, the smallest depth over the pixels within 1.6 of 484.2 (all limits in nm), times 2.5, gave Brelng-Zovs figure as 0.010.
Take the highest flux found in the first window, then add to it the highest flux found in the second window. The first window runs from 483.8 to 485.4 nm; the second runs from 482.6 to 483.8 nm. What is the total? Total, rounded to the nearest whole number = 191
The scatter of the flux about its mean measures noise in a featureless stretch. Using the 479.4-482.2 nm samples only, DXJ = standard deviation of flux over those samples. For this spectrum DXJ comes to 5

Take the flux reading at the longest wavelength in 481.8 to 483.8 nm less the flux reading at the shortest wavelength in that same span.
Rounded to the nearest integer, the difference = 4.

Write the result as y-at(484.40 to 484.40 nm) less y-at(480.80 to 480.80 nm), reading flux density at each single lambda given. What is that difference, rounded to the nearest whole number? 9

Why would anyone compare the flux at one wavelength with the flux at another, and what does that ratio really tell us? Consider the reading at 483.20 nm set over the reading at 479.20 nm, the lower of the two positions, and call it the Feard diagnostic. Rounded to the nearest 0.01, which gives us 1.07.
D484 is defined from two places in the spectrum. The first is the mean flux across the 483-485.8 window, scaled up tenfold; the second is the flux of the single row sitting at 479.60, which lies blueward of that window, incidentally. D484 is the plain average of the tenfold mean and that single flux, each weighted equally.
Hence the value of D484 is 502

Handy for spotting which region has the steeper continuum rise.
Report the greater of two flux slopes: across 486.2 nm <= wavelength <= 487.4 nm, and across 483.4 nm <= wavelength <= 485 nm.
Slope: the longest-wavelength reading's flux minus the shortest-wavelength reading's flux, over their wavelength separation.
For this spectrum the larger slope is 4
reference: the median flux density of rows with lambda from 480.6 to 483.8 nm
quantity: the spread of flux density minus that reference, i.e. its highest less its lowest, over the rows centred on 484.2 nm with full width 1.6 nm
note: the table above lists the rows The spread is 13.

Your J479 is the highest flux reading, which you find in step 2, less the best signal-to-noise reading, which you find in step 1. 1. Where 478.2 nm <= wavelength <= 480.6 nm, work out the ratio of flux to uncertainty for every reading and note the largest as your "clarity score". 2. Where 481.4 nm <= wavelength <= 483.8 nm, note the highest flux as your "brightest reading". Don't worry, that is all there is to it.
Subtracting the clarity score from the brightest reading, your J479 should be 84.9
